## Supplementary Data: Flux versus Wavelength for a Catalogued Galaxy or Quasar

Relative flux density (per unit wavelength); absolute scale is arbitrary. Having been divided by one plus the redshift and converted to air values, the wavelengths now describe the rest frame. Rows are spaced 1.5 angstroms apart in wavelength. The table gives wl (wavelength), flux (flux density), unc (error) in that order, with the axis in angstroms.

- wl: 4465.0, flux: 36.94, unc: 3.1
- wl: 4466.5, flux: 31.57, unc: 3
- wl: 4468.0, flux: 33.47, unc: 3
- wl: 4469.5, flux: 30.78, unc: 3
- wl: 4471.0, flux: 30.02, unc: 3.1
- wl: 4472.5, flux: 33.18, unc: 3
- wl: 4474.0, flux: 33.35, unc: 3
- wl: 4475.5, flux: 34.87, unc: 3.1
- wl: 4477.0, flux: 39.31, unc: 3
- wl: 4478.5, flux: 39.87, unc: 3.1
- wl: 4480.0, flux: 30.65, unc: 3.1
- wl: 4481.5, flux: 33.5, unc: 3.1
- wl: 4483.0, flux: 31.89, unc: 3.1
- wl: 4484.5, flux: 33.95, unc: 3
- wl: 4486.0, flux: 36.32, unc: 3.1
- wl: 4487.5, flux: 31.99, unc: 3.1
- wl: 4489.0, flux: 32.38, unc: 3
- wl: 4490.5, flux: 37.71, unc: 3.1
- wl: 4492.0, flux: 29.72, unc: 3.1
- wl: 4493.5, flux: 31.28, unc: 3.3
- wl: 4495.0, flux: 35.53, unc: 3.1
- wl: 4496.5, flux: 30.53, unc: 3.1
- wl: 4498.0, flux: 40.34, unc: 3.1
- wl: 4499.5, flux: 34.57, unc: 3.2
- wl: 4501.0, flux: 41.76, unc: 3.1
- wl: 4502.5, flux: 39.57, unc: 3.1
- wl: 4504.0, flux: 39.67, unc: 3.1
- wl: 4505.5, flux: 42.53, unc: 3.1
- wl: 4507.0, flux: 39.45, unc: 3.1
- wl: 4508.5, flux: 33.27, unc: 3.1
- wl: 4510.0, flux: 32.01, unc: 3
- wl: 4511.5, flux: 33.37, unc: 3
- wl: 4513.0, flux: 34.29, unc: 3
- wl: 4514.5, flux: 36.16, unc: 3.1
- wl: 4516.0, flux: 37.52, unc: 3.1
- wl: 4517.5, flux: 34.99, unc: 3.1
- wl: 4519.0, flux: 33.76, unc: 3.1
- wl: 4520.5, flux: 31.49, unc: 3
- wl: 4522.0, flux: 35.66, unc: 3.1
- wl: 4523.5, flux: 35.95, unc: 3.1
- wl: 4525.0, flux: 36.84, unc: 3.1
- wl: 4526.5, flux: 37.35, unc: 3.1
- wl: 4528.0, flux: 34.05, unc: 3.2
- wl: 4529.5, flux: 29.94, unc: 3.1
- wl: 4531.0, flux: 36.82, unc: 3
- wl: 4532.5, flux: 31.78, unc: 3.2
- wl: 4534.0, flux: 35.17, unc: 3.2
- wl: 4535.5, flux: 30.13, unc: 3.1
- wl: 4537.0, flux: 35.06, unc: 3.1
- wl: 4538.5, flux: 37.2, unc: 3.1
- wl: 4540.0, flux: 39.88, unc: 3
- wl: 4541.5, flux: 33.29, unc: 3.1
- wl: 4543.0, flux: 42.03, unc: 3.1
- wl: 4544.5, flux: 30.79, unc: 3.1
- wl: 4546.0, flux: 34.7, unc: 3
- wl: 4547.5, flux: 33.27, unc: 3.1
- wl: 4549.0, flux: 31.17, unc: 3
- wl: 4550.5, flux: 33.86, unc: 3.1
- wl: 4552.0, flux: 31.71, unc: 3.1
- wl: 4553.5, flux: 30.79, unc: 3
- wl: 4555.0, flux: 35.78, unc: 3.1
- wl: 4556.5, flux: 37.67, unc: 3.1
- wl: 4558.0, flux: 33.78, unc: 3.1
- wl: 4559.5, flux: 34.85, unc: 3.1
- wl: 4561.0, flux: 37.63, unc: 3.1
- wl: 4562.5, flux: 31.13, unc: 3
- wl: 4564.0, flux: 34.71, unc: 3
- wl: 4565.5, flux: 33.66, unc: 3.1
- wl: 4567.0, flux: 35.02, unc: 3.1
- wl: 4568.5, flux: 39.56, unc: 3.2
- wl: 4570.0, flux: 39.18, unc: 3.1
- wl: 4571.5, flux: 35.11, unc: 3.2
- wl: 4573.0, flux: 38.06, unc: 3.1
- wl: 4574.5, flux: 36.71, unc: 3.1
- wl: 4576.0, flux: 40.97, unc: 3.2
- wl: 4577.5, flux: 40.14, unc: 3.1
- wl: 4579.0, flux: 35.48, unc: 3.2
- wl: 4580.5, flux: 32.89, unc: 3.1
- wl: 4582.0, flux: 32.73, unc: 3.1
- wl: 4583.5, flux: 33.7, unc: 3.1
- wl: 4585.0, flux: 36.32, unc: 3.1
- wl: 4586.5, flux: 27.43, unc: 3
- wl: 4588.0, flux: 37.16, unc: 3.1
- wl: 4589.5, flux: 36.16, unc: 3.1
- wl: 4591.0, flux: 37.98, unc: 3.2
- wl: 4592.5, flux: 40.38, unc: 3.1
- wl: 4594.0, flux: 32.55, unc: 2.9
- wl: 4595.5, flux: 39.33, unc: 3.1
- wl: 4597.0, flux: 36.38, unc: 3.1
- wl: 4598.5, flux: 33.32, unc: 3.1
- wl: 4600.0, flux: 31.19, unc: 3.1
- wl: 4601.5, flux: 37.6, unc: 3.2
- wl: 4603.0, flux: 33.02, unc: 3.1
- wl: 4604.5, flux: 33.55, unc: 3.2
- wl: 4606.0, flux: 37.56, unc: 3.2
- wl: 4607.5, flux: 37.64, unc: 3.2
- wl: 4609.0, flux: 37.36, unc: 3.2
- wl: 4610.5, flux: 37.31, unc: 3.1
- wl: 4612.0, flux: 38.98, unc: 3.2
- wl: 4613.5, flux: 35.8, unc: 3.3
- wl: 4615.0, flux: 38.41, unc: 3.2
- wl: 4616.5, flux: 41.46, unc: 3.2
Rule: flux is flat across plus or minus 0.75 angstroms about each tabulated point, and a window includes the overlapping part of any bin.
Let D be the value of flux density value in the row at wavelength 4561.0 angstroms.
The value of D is 37.63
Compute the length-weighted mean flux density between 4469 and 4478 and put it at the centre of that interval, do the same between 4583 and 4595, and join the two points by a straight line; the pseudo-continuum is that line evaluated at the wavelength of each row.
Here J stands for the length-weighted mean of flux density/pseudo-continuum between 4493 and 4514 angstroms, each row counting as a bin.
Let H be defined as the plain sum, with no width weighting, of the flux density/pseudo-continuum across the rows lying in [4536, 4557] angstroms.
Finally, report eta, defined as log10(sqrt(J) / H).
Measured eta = -1.13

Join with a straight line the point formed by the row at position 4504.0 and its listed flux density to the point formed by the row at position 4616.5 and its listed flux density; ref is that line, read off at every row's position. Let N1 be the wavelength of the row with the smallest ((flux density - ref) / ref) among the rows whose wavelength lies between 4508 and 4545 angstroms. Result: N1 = 4529.5 angstroms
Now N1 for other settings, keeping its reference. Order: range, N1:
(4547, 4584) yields 4553.5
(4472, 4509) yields 4492.0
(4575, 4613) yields 4586.5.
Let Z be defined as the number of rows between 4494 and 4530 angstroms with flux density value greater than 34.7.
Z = 14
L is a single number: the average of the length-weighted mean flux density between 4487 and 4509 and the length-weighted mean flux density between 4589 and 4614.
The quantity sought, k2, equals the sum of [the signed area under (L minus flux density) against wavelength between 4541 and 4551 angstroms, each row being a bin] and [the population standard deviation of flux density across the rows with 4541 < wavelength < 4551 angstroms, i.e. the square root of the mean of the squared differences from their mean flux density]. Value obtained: 23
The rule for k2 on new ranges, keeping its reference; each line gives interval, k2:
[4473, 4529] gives 52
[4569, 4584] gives -3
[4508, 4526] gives 29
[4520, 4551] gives 51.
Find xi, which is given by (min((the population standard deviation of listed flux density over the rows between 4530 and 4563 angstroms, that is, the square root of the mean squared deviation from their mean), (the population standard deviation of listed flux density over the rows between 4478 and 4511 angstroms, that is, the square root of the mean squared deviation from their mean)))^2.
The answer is 9.5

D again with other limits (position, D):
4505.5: 42.53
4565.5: 33.66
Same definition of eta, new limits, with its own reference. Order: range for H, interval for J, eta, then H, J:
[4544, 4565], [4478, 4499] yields -1.13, 13.5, 0.997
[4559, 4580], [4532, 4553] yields -1.17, 14.6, 0.987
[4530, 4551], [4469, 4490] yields -1.15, 14.0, 0.997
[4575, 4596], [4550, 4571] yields -1.15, 14.3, 1.000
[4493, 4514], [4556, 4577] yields -1.16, 14.8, 1.036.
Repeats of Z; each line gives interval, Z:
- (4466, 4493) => 5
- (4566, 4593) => 14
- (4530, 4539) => 4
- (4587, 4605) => 7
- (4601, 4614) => 7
